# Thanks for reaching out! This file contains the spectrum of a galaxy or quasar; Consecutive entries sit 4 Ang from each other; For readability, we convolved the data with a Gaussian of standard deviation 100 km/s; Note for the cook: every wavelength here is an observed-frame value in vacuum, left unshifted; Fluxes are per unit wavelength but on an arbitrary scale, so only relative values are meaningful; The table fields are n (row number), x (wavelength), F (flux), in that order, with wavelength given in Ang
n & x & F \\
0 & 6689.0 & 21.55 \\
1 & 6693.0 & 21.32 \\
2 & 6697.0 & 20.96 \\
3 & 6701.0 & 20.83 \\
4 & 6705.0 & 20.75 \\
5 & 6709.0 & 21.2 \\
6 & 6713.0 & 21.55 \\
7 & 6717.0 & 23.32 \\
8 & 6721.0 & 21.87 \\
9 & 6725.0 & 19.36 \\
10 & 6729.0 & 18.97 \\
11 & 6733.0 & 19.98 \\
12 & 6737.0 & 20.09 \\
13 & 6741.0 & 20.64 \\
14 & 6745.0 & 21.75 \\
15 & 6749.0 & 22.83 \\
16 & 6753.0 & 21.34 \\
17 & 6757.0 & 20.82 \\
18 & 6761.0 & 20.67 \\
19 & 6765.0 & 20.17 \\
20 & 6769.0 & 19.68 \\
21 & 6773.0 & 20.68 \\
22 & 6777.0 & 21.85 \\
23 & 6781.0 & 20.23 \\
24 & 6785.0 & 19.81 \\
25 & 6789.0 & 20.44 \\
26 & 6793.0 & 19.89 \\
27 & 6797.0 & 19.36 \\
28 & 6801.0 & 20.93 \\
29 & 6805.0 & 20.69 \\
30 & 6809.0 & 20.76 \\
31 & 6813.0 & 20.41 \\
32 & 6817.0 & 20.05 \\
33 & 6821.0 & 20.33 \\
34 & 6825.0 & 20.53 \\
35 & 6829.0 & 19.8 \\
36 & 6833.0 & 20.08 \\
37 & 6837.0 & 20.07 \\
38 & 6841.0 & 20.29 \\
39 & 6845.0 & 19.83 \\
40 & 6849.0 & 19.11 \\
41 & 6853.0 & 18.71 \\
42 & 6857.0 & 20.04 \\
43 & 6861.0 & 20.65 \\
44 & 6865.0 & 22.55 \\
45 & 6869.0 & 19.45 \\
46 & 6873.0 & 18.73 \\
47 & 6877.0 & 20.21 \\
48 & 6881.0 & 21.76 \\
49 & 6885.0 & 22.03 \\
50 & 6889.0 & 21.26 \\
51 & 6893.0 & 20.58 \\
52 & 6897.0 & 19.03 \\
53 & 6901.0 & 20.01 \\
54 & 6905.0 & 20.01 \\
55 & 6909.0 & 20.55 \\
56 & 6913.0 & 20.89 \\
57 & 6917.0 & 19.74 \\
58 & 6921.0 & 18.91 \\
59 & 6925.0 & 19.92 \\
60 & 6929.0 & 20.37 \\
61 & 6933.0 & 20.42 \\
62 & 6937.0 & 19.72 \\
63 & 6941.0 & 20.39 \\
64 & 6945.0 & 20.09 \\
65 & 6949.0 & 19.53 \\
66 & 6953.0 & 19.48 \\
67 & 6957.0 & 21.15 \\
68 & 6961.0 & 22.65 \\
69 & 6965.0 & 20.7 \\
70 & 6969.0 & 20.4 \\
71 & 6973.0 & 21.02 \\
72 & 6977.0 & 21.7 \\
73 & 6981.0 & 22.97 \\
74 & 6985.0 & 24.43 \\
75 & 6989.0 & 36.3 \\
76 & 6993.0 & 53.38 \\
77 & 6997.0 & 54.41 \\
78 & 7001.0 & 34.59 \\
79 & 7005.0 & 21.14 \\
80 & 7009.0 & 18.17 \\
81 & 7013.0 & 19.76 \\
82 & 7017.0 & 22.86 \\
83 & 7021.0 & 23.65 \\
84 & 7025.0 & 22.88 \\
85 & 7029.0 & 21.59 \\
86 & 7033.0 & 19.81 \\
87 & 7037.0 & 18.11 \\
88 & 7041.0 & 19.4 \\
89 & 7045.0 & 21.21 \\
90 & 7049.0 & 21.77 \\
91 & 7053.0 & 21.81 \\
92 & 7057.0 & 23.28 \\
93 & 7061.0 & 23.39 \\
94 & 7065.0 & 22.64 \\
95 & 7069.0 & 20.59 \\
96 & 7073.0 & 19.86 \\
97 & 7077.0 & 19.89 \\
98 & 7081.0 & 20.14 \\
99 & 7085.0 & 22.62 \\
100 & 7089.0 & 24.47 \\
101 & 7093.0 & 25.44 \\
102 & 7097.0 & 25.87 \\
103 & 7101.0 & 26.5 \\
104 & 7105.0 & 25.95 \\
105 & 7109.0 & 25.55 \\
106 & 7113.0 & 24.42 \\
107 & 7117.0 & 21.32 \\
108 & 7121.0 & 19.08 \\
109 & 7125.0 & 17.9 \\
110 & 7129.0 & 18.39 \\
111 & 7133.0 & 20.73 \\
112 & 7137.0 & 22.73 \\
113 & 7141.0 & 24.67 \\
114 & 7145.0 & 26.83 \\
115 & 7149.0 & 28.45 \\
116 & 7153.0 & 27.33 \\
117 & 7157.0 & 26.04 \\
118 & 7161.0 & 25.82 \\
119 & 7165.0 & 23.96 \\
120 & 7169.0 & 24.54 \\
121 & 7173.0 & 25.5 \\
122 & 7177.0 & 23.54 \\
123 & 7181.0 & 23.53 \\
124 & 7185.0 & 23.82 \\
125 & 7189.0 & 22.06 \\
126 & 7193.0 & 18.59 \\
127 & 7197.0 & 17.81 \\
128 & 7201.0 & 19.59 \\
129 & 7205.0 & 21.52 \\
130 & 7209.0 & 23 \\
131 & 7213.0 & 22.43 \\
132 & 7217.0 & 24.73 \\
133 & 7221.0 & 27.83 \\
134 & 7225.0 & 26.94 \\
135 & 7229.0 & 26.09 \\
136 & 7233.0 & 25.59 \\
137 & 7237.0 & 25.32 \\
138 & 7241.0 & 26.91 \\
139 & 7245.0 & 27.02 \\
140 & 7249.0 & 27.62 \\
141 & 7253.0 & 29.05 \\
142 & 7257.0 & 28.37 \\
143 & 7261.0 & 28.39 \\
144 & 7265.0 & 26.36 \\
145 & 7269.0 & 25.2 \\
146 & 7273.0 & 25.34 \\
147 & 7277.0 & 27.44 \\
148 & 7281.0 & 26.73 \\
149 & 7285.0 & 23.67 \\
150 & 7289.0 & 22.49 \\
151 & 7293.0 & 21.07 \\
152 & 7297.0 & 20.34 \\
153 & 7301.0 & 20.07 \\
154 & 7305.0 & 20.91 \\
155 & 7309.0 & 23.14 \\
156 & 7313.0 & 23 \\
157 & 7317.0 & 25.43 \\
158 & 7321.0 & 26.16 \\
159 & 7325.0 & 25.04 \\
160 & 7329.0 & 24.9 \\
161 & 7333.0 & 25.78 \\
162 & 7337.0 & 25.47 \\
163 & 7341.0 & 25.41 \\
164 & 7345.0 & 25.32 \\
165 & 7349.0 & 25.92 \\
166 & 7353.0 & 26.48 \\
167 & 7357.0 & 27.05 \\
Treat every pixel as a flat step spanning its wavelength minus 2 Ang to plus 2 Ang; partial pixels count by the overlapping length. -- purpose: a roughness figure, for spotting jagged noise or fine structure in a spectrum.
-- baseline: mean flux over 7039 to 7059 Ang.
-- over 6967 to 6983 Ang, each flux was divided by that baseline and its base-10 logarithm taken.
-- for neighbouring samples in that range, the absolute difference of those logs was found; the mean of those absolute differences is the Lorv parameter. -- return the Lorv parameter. 0.017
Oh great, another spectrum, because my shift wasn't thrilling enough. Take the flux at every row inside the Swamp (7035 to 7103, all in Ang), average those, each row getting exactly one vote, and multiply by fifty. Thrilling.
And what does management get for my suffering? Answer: 1109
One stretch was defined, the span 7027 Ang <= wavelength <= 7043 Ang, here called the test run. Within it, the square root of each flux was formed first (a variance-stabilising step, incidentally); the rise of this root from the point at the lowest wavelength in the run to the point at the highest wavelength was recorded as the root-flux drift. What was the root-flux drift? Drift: -0.24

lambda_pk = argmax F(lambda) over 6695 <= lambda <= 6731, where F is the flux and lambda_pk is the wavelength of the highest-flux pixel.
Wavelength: 6717.0 Ang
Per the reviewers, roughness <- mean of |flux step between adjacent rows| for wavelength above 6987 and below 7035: 5.8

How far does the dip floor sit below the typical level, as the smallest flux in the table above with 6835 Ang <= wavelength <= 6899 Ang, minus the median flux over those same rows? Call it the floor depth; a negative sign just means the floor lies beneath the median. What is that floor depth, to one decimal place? -1.4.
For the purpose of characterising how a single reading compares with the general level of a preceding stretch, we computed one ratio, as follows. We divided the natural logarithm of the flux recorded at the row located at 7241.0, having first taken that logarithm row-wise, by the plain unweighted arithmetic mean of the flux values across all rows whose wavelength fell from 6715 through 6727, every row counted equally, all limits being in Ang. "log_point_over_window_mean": 0.153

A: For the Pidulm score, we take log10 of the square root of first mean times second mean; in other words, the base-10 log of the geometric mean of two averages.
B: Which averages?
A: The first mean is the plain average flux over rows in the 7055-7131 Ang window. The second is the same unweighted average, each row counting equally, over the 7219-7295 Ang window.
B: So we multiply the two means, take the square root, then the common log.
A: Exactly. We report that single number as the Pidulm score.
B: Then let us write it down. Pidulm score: 1.38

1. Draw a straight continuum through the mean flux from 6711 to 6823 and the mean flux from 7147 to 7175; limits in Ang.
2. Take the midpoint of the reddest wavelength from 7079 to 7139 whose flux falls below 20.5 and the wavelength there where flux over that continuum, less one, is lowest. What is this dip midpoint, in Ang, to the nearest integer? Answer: 7127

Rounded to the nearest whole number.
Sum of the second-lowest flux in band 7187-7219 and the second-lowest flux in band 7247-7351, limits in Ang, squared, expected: 1516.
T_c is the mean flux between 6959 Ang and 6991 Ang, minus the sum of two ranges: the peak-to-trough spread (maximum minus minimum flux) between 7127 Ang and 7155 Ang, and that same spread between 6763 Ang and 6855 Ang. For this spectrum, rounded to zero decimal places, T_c 11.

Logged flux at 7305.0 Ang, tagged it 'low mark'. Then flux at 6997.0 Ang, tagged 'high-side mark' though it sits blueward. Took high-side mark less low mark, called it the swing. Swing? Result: 33.5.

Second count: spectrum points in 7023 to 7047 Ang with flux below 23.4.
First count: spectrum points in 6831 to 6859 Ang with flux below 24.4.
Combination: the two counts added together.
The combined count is 13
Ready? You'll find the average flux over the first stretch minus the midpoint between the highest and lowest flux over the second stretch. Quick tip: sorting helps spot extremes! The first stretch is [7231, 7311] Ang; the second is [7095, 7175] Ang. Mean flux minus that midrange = 1.9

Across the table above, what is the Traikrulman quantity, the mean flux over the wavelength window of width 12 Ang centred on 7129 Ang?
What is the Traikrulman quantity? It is 19.0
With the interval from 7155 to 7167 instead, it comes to 25.3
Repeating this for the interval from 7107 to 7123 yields 22.6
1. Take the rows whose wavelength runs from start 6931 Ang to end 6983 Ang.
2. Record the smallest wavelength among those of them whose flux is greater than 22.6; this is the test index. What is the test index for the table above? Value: 6961.0 Ang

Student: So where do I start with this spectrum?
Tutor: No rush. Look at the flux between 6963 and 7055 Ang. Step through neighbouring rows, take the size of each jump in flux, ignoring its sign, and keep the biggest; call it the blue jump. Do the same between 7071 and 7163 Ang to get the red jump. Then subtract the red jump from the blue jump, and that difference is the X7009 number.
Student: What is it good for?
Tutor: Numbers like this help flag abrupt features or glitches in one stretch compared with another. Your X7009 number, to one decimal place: 16.7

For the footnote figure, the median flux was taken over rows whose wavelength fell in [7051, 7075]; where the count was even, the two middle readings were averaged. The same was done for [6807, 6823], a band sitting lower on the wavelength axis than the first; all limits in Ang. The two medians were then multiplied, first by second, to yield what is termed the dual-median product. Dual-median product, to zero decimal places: 453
